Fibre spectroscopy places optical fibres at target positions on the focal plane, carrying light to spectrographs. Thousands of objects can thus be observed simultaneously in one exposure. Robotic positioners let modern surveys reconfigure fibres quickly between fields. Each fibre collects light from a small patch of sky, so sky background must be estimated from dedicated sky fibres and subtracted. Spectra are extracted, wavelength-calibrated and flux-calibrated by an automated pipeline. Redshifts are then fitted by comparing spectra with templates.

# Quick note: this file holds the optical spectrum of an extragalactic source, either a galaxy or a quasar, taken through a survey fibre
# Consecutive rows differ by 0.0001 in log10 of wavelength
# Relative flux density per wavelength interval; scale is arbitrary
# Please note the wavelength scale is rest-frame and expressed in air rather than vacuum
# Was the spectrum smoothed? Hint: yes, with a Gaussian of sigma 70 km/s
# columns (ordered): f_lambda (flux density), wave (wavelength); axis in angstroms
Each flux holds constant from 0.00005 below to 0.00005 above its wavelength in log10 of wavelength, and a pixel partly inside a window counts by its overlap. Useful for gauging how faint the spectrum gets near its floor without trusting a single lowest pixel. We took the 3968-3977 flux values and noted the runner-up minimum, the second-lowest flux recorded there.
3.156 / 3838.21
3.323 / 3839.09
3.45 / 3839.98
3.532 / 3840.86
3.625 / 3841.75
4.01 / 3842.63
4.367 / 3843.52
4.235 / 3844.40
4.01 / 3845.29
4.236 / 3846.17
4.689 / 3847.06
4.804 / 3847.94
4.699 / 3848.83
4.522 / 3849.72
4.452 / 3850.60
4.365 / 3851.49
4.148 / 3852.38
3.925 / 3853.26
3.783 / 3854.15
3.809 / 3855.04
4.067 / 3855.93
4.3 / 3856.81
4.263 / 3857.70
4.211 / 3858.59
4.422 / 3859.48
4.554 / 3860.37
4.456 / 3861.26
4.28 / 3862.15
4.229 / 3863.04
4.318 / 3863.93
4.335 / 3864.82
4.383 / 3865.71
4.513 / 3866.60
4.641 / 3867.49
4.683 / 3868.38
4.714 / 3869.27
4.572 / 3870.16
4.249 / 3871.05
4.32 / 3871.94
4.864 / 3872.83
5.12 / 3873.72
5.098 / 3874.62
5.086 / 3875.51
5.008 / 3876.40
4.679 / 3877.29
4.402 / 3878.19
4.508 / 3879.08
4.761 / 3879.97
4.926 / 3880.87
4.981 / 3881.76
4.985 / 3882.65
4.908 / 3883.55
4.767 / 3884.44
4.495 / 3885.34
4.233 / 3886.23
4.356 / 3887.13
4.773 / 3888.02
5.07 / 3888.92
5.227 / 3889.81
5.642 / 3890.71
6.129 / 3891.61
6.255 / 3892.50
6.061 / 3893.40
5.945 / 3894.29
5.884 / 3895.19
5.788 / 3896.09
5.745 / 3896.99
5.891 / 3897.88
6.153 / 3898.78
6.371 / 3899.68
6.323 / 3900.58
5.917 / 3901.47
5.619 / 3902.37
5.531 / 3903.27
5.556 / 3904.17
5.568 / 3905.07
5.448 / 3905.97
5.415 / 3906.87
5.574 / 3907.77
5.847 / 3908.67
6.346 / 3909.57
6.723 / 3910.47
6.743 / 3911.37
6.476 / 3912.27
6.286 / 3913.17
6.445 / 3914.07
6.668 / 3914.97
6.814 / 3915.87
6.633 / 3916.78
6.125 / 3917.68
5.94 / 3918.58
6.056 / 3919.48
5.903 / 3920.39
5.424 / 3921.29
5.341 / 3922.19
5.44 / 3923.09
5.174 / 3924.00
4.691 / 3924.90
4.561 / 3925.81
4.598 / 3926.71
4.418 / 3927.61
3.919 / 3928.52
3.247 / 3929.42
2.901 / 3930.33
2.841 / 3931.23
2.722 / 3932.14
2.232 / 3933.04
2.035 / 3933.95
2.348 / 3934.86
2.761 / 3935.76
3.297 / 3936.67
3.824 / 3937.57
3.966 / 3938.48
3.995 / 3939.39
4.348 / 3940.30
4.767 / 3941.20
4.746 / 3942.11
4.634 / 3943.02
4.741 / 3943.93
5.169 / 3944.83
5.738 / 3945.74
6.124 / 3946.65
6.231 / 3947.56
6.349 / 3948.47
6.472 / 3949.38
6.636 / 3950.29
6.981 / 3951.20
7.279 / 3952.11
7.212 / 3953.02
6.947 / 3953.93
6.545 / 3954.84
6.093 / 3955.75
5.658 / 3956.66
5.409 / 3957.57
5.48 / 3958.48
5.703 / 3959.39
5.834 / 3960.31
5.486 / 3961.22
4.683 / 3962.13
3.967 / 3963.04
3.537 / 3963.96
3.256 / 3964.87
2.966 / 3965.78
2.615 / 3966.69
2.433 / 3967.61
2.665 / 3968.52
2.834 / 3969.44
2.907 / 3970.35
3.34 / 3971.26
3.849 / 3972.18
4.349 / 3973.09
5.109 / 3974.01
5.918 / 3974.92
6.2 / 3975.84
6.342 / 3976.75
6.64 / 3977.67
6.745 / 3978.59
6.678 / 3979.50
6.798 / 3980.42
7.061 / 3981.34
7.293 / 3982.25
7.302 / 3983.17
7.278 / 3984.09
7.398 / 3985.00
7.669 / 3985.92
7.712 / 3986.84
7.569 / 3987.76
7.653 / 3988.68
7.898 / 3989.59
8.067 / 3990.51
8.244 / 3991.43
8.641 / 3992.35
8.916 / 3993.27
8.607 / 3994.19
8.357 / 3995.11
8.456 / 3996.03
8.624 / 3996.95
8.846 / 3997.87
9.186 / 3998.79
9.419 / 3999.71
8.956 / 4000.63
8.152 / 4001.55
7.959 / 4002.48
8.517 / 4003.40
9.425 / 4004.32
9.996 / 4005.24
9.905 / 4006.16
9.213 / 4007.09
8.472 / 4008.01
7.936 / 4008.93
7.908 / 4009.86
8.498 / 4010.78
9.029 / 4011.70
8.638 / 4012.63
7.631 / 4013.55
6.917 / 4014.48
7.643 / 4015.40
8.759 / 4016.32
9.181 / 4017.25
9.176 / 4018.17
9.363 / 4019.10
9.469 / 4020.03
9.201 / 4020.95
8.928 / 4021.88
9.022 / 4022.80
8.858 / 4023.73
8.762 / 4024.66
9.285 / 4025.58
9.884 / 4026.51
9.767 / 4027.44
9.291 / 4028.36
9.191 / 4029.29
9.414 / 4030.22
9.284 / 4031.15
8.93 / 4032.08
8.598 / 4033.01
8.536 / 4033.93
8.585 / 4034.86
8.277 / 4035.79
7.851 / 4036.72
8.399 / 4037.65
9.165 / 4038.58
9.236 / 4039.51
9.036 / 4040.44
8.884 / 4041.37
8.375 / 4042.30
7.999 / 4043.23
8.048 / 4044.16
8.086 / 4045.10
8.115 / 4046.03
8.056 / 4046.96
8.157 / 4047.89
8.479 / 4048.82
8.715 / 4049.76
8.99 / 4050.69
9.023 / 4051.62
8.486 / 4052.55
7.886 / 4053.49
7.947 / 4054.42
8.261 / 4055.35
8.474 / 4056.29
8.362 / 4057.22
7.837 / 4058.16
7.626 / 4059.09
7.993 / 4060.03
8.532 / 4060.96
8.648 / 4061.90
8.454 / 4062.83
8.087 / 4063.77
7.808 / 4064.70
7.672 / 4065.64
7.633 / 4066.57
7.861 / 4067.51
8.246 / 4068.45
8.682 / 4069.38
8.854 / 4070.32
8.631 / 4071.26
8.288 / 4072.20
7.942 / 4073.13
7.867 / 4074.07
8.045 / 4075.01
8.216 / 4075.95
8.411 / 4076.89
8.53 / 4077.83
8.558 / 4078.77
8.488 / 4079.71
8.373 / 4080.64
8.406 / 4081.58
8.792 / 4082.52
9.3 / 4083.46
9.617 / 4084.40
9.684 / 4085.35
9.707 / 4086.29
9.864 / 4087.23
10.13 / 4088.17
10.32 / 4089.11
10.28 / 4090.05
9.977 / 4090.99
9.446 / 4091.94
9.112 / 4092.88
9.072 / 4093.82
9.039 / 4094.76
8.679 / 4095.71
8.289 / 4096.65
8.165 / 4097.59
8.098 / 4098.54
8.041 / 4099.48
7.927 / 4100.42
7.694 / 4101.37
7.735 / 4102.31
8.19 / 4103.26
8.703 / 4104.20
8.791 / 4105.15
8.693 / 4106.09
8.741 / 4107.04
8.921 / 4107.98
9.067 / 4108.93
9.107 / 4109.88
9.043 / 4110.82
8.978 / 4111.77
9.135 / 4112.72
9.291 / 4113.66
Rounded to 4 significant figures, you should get 2.834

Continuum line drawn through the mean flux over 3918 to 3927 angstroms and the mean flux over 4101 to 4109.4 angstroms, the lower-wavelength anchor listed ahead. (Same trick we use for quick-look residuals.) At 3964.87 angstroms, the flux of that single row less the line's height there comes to -2.8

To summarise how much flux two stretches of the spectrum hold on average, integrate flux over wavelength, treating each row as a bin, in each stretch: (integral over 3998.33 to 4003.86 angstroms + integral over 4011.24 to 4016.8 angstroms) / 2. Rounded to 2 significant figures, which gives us 47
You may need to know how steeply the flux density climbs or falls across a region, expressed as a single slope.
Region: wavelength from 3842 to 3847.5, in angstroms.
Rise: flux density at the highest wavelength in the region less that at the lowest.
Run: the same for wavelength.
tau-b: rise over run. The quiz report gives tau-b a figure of 0.15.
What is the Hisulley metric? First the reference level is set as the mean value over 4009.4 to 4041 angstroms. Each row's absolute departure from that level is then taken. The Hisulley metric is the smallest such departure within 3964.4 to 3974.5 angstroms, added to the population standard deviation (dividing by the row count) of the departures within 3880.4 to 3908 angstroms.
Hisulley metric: 4.3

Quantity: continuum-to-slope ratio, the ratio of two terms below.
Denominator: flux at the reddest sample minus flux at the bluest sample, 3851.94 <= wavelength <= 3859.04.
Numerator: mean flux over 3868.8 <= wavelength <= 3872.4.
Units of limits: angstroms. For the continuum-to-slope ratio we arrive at 71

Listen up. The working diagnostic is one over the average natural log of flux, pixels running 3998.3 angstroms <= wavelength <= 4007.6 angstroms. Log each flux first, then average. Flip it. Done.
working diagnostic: 0.45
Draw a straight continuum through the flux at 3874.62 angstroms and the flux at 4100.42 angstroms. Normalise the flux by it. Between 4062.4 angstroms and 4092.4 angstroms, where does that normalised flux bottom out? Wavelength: 4066.57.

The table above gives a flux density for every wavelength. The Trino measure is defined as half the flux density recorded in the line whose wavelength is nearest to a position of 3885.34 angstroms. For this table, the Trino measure 2.2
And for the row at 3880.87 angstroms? 2.5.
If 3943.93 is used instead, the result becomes 2.4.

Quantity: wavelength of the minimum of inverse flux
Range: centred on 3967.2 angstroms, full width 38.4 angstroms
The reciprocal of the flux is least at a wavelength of 3985.92 angstroms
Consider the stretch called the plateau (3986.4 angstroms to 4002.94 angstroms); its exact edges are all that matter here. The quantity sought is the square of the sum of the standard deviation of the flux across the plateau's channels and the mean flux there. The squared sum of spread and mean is 80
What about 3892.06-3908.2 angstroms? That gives 38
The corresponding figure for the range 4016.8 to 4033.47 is 91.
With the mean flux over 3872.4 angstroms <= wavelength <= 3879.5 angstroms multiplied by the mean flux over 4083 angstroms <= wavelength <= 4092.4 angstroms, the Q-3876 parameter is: 48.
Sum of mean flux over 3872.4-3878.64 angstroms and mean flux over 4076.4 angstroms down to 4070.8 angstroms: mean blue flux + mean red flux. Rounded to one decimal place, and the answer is 13.1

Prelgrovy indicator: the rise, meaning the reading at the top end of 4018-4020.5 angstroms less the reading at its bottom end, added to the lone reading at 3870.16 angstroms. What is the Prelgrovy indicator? 4.9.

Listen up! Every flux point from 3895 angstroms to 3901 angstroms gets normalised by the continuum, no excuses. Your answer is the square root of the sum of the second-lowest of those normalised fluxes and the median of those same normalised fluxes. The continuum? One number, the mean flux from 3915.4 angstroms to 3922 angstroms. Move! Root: 1.38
